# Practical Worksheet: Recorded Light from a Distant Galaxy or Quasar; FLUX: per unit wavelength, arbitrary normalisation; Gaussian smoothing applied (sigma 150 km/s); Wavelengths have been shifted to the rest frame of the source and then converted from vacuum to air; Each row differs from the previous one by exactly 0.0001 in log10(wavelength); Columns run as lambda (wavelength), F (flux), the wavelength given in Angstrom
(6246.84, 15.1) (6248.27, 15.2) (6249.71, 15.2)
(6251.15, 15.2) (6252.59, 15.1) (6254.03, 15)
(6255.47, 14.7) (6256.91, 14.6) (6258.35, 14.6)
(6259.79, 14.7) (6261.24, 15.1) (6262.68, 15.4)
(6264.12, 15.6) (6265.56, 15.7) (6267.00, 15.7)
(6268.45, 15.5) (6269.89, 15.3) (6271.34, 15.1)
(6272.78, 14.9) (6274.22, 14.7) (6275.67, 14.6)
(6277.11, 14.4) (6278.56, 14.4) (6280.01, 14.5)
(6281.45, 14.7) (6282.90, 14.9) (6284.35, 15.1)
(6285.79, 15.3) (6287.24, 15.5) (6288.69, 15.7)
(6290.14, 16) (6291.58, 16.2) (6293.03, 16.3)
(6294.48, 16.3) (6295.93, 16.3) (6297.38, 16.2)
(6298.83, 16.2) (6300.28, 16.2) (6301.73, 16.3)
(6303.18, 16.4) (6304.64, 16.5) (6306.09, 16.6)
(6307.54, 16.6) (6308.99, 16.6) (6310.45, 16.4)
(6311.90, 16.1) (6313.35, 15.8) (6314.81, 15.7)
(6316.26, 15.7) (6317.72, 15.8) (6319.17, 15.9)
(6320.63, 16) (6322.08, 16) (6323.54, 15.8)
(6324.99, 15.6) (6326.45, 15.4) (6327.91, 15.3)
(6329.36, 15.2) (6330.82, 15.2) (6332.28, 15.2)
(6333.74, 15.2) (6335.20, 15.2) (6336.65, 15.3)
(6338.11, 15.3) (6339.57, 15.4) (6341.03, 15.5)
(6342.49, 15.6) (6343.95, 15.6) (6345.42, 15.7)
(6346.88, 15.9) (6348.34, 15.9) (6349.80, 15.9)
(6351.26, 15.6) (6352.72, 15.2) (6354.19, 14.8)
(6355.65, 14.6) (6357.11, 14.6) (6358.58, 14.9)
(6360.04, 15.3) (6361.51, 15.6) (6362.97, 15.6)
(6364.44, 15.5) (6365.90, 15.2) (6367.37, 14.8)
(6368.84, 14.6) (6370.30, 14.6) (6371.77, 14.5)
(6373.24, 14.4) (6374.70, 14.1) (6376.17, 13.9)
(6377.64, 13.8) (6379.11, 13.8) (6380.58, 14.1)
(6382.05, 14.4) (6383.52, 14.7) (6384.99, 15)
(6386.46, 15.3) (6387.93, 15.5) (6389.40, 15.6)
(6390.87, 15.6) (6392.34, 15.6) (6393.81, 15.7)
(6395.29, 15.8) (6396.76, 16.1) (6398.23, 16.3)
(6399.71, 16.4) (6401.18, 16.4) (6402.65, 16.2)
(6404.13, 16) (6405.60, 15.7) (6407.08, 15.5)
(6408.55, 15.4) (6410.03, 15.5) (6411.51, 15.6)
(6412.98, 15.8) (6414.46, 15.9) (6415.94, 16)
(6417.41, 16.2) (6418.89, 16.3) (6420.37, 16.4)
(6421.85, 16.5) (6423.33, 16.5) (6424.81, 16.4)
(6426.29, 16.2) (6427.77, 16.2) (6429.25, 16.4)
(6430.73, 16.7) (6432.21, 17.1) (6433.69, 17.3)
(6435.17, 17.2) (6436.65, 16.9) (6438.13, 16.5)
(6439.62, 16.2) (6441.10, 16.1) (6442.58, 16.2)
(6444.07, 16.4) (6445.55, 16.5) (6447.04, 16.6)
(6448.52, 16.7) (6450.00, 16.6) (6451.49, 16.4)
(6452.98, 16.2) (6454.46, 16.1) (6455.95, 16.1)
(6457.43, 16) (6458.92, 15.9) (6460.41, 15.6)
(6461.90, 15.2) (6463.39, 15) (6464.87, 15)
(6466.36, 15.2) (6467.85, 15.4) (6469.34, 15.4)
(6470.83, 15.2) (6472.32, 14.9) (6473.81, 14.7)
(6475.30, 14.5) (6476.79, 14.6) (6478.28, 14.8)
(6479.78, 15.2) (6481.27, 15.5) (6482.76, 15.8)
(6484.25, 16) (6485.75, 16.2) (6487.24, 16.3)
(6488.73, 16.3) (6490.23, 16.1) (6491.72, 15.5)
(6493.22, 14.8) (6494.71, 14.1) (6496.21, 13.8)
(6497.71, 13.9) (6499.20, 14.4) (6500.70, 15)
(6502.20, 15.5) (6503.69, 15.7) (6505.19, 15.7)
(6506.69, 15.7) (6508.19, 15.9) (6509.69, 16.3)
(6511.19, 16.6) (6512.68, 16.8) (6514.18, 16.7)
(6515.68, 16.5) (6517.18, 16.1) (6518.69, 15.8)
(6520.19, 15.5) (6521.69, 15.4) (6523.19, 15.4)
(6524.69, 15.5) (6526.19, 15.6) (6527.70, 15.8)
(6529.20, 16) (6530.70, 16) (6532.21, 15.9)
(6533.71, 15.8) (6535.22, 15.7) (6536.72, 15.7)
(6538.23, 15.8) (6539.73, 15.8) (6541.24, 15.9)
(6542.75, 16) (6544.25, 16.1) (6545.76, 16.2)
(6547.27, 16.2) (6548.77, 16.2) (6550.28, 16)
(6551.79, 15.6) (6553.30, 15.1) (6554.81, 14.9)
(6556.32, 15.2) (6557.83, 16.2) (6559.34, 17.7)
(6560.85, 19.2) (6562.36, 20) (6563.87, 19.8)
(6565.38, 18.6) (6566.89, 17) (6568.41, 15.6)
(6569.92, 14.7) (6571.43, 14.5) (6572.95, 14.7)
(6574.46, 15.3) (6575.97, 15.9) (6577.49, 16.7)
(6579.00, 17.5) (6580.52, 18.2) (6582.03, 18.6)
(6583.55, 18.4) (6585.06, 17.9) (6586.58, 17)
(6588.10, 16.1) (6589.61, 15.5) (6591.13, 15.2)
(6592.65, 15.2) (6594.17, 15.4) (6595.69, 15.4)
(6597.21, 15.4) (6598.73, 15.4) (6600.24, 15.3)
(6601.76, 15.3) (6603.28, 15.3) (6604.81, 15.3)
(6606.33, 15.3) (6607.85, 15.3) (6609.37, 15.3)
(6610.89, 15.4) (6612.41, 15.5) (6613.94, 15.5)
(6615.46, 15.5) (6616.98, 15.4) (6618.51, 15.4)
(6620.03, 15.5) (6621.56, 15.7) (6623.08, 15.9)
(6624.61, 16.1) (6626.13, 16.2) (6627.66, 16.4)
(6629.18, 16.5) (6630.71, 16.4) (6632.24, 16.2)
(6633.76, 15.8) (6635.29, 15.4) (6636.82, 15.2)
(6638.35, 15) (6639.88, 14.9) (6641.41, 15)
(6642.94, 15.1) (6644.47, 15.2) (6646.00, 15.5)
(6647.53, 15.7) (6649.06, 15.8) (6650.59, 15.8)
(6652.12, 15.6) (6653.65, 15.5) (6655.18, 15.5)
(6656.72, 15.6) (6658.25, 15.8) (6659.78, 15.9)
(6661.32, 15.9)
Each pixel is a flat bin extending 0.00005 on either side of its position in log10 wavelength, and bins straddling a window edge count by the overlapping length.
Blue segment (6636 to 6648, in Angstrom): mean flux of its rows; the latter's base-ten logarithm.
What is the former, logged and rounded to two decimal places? 1.18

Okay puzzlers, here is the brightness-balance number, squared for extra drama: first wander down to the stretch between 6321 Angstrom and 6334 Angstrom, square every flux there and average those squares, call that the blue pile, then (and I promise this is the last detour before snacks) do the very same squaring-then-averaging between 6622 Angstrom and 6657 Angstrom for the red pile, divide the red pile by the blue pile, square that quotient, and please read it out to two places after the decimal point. 1.06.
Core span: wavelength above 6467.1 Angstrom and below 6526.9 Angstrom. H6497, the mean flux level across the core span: 15.5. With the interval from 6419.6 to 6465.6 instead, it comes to 16.3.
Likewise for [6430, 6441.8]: 16.8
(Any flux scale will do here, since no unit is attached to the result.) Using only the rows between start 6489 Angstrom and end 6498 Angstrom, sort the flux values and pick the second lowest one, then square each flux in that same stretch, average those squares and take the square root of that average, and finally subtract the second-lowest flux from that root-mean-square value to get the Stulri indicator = 0.83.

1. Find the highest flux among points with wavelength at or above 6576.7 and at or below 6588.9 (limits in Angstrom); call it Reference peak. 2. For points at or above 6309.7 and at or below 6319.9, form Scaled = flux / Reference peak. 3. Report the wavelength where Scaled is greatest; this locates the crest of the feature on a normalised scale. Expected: 6310.45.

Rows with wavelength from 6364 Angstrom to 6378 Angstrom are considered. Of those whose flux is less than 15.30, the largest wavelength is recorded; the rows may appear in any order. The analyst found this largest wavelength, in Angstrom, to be 6377.64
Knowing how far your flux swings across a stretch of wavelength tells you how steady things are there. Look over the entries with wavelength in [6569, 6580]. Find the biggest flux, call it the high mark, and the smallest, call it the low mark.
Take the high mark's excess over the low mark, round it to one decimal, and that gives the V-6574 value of 3.0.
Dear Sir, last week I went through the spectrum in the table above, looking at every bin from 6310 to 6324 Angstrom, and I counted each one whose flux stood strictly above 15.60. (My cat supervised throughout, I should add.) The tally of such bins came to 10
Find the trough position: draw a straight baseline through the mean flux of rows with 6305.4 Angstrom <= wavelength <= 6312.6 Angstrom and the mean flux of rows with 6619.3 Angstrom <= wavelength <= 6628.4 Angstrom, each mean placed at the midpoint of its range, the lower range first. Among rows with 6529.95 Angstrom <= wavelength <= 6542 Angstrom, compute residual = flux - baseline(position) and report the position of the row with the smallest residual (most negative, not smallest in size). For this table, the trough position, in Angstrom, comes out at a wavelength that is 6535.22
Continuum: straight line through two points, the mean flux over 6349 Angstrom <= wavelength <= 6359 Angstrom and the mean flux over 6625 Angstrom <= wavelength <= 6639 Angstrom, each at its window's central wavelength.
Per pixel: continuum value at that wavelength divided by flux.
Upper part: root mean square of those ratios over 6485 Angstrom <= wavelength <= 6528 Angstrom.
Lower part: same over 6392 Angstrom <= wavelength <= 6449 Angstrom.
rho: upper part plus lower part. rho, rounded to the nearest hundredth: 1.94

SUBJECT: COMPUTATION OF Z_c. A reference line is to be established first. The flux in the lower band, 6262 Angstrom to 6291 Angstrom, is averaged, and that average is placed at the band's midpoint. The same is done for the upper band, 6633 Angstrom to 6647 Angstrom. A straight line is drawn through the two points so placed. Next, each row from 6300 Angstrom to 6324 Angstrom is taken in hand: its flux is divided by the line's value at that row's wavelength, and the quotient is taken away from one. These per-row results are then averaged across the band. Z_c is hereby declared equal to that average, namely -0.06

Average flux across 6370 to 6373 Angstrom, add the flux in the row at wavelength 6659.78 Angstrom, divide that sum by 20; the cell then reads 1.52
